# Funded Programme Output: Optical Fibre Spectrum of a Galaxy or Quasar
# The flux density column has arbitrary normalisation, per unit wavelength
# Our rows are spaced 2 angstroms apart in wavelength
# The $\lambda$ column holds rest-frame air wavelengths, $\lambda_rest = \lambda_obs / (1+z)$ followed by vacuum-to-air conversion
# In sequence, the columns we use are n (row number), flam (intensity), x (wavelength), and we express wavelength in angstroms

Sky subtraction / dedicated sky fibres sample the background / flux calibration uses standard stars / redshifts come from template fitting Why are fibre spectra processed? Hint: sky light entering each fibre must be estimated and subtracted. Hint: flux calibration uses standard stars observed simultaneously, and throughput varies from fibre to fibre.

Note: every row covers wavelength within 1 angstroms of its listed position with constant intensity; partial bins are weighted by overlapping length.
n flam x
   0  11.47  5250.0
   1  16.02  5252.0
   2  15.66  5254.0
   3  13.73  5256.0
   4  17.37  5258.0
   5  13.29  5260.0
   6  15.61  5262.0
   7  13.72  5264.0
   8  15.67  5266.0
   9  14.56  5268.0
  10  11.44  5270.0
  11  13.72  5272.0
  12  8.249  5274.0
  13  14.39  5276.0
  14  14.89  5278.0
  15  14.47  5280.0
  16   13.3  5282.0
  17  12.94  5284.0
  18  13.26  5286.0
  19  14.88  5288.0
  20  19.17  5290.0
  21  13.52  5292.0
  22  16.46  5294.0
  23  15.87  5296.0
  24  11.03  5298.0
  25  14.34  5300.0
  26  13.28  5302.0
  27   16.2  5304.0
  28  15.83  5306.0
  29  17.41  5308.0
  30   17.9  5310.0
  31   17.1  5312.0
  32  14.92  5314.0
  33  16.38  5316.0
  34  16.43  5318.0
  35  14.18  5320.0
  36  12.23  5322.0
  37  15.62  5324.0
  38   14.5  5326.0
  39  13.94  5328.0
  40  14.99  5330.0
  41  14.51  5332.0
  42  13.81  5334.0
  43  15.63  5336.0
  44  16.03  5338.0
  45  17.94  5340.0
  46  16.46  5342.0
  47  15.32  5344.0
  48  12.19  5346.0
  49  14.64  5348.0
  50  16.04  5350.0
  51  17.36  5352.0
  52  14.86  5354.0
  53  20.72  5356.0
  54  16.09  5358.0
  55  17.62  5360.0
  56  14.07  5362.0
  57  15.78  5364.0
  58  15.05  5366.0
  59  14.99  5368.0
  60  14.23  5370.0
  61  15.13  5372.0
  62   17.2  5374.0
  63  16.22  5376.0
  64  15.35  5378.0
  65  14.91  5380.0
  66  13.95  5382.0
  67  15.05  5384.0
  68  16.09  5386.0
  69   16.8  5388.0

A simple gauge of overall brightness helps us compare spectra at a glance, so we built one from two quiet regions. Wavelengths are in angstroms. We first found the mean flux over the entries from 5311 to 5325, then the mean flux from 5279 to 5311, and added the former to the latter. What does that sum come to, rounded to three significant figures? 30.3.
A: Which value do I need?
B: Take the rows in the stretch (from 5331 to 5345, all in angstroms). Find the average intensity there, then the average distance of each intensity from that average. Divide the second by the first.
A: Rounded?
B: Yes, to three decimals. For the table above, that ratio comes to 0.062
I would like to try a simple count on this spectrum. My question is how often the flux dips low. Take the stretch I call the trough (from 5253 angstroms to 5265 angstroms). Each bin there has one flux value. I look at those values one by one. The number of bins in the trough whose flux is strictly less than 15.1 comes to 3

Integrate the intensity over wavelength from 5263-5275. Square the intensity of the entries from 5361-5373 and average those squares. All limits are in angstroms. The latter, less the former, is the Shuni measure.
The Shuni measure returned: 67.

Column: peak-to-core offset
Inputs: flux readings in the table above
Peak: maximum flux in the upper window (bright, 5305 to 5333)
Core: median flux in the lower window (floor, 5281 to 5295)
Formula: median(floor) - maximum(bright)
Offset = -4.4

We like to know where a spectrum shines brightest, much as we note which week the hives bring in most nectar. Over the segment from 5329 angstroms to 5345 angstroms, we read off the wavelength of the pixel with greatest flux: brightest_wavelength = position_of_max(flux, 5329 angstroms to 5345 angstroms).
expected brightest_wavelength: 5340.0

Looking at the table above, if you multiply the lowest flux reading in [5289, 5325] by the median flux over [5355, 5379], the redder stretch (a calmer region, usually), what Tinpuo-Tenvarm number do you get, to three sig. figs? 172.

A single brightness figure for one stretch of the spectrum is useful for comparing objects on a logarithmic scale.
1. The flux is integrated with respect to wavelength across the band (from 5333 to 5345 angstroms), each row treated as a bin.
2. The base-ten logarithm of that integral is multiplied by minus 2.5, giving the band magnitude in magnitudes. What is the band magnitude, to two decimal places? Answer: -5.70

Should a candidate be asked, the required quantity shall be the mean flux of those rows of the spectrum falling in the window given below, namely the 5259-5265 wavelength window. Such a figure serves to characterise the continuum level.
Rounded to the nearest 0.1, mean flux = 14.2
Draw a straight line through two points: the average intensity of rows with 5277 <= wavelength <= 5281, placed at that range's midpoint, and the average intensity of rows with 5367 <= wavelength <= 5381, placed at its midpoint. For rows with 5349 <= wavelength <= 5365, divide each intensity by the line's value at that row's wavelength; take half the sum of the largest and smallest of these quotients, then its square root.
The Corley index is 1.07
